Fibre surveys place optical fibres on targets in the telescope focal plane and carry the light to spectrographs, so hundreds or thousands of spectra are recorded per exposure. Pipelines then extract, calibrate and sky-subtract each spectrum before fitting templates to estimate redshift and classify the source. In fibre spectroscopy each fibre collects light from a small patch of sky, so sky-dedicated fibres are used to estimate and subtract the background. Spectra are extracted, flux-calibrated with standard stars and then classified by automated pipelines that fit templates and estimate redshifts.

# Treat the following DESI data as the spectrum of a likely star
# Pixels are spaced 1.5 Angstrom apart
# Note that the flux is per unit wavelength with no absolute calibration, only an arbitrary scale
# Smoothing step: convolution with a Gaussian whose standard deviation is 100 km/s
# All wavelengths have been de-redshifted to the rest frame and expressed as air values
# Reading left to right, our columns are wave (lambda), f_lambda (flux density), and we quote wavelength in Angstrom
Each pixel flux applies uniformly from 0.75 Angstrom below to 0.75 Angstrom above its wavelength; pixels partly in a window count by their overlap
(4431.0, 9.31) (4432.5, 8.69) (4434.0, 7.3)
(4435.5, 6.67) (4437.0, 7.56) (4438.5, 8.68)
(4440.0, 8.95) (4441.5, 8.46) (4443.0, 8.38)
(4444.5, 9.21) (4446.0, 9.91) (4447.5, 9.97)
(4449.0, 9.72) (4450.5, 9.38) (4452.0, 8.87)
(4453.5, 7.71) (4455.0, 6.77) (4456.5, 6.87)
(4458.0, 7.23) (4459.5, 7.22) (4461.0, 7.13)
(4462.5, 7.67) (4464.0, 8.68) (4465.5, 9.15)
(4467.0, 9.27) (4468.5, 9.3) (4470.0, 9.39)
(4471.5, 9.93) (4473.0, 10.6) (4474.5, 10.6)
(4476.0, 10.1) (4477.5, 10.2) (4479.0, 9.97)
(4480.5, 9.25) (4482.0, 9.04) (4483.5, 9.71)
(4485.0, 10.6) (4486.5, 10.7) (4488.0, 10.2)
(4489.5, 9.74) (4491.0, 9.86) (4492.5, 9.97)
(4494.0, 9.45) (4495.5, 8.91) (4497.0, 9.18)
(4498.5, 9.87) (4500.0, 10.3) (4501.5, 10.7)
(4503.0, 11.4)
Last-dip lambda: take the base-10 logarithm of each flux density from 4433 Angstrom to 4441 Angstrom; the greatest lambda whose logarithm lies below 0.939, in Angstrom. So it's 4438.5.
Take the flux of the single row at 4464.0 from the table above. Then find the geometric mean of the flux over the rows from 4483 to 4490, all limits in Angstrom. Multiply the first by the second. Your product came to 88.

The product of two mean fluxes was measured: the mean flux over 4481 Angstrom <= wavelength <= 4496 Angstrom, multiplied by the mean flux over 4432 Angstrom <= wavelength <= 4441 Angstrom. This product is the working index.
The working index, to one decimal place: 78.3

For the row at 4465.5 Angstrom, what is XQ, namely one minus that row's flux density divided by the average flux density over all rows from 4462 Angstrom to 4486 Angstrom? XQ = 0.05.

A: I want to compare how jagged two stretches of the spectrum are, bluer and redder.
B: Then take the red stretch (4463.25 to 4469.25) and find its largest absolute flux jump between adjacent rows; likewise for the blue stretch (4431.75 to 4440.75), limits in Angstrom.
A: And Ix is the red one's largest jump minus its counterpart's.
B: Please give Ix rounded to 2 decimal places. -0.92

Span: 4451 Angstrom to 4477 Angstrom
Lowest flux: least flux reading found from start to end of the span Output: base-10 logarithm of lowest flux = 0.83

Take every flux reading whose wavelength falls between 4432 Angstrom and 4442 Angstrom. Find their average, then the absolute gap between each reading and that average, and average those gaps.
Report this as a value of 0.74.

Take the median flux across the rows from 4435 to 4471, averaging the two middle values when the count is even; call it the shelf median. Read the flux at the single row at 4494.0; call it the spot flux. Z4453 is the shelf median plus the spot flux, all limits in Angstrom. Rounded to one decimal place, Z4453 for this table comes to 18.1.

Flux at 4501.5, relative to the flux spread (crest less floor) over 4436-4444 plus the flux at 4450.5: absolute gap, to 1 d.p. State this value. 0.1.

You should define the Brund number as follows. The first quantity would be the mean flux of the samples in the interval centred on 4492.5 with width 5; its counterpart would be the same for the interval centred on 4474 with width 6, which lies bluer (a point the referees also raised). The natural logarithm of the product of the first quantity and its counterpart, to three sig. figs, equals 4.61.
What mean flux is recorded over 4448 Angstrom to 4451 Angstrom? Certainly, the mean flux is 9.6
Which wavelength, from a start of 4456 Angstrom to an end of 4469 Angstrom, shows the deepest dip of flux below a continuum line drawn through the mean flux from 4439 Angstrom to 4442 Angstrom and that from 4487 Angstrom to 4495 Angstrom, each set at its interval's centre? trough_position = 4456.5 Angstrom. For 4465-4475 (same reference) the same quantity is 4465.5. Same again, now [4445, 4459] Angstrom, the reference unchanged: 4455.0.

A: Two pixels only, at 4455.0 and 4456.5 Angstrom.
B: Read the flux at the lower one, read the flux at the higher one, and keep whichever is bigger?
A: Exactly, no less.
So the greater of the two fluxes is 6.9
